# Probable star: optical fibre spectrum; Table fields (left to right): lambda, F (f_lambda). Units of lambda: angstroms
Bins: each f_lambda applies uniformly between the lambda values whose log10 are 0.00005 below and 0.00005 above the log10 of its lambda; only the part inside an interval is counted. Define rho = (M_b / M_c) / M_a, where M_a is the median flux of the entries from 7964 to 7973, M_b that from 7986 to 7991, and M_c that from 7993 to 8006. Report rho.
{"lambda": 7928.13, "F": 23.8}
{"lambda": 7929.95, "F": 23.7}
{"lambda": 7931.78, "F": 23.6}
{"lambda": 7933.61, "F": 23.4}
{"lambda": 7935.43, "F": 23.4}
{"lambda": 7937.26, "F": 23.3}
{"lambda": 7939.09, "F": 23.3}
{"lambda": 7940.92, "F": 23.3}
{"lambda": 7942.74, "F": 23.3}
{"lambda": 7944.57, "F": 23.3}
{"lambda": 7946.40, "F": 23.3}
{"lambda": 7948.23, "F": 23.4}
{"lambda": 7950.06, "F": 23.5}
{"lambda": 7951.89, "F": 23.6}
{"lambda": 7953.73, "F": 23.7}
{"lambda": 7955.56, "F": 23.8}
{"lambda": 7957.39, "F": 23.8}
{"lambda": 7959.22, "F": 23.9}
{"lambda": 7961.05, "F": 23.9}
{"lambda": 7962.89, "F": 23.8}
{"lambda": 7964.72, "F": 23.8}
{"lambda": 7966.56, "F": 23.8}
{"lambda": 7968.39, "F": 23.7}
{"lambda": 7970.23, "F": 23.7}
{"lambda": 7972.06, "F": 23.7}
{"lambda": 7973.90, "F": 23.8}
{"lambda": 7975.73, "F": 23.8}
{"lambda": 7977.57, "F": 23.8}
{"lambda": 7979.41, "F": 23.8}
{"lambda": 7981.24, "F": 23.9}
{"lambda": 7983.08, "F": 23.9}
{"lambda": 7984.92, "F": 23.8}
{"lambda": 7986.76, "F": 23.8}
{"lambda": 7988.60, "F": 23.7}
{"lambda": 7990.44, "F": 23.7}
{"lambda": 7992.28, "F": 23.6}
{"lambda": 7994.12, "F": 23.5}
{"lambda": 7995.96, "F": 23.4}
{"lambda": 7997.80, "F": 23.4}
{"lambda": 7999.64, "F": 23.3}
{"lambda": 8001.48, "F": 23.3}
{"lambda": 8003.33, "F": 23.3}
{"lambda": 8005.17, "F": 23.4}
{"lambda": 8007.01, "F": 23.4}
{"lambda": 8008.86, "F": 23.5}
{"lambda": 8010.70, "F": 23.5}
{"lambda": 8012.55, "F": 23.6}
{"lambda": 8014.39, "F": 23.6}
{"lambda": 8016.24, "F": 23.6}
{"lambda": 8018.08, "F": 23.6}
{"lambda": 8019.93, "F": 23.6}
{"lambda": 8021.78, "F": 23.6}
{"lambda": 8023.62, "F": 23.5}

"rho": 0.0427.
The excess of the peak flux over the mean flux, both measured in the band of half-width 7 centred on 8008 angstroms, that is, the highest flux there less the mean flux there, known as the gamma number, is 0.15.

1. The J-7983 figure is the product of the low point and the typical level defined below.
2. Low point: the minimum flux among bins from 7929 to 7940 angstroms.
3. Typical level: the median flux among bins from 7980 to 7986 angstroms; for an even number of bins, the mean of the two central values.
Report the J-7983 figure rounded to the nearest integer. 557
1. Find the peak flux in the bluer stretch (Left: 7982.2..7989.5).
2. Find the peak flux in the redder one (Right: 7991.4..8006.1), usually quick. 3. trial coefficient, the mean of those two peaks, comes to 23.75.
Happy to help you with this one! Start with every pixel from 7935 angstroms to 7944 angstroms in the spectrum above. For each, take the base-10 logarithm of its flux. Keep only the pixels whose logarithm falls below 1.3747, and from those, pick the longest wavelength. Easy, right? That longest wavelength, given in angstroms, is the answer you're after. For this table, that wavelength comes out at 7942.74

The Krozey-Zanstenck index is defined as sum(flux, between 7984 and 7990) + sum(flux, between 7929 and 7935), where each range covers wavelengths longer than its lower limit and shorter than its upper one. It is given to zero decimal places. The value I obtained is 142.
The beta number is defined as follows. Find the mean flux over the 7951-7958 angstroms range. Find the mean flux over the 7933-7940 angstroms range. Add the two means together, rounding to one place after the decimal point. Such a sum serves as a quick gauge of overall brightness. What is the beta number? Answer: 47.1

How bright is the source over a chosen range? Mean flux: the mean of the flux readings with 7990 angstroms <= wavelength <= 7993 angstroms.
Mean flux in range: 23.65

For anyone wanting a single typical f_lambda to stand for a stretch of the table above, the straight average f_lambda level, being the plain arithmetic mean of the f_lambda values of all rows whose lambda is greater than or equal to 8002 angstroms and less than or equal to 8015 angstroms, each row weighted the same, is 23.5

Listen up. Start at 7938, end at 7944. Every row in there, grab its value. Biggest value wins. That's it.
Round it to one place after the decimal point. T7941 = 23.3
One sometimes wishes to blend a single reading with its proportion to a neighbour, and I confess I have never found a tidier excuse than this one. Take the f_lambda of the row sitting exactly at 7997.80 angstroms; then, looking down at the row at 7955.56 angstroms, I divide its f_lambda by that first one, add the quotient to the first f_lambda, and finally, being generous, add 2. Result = 26.4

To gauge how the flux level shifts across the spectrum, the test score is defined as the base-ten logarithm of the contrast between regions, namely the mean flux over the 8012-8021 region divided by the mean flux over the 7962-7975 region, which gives -0.003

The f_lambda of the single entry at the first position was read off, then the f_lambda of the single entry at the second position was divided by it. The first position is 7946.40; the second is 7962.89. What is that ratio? 1.02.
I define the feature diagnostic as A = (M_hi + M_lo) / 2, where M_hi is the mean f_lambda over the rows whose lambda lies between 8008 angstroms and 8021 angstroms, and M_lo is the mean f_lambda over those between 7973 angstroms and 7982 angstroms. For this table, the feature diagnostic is 23.7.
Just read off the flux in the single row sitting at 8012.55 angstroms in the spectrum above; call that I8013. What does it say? 23.6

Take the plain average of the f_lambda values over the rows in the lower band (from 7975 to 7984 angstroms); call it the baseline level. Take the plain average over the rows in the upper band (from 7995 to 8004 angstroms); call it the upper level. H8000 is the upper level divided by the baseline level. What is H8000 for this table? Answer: 0.98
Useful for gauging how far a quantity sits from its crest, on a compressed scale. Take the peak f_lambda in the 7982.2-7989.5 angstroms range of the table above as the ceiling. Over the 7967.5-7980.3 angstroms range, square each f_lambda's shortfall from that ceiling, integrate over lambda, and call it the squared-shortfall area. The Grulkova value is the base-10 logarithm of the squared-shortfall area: -0.53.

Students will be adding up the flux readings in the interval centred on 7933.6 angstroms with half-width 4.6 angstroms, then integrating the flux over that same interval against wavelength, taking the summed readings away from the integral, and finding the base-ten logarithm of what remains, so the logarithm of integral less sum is 1.99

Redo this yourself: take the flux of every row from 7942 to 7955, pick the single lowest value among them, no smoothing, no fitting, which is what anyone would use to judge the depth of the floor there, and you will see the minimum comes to 23.3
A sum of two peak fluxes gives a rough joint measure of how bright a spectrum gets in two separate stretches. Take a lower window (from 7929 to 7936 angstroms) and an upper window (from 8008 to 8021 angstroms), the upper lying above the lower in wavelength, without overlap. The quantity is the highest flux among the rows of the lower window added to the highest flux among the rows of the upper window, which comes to 47.3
